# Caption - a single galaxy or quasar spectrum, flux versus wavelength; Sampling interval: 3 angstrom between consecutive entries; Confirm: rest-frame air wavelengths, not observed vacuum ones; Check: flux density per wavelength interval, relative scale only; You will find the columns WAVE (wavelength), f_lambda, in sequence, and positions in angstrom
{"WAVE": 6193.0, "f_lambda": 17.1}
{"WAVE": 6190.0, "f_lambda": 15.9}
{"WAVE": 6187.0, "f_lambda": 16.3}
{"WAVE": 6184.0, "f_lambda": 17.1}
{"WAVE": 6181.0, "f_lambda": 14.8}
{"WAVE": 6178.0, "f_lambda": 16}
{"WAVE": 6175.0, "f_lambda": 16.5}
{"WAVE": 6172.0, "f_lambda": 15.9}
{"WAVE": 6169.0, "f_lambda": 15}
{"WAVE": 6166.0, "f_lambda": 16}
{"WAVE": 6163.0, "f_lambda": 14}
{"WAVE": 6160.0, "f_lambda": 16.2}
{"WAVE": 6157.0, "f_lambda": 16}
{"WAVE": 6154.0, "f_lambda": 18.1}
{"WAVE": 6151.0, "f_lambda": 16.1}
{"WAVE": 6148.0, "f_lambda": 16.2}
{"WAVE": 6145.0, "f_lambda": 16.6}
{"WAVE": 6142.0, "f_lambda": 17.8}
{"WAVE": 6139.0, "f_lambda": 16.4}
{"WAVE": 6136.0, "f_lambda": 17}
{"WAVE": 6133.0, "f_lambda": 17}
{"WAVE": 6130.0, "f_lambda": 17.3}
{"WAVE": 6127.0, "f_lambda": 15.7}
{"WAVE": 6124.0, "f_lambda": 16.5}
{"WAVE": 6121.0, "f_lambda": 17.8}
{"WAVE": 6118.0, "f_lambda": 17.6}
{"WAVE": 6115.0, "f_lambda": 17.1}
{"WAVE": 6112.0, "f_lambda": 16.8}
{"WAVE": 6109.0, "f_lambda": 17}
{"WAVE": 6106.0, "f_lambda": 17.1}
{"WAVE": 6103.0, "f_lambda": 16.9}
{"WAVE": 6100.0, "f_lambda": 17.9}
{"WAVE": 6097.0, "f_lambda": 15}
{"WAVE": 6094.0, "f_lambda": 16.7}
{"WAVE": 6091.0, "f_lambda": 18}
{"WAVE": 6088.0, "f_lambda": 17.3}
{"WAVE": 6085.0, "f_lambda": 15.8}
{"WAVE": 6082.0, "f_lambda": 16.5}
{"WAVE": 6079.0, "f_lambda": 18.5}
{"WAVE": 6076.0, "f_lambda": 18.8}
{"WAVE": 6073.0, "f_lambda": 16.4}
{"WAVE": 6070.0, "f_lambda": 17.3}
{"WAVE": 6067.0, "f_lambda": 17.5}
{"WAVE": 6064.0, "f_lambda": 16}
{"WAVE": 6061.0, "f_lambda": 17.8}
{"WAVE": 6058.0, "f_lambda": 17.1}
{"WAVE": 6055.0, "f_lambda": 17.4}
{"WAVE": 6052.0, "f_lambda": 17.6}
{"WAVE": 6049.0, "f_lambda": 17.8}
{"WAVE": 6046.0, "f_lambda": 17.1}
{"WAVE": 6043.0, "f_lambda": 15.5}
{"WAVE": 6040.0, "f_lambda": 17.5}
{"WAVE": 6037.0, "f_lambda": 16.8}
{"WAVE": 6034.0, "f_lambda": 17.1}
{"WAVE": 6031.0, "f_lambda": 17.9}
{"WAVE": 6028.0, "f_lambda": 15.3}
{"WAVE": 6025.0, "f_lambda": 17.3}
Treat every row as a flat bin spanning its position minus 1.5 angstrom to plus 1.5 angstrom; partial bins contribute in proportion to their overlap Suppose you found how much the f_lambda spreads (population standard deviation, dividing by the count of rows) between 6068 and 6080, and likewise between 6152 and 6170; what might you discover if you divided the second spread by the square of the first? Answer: 1.4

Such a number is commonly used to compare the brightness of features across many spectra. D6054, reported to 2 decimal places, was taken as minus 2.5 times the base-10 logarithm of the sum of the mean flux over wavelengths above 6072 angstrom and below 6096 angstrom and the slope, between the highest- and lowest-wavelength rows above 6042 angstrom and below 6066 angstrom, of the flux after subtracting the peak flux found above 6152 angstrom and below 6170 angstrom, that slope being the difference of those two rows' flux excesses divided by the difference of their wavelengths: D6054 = -3.09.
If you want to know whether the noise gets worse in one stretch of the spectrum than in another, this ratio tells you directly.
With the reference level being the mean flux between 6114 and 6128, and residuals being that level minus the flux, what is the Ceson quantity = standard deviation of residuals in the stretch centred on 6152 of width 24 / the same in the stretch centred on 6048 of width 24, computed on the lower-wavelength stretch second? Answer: 1.74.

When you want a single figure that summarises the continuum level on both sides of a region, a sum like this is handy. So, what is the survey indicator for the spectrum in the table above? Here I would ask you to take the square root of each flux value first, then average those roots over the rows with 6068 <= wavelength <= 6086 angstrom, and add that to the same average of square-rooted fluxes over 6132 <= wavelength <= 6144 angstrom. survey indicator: 8.28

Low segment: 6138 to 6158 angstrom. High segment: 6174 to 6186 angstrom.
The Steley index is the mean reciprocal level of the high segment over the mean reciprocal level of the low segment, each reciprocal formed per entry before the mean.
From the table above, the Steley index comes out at 1.04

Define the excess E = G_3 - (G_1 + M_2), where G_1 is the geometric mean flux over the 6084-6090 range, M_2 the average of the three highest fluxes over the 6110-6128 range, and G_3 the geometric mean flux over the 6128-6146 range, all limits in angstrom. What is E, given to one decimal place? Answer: -17.0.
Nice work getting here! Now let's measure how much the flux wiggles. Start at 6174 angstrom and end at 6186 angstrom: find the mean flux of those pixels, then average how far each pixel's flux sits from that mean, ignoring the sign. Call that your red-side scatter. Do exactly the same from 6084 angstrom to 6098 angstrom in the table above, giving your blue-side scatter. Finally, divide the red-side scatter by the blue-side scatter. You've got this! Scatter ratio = 0.8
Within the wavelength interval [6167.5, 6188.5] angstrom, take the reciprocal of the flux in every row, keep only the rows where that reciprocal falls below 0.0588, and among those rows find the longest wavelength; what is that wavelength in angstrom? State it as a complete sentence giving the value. 6184.0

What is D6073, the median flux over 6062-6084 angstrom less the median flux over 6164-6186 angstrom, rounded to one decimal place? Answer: 1.3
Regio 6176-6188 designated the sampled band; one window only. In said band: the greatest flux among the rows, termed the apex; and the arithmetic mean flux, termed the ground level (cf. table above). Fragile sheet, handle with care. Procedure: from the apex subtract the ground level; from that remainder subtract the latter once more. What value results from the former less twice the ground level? -15.0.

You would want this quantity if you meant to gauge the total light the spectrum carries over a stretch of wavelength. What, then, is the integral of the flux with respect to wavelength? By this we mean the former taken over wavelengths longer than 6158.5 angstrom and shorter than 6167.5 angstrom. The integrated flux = 139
